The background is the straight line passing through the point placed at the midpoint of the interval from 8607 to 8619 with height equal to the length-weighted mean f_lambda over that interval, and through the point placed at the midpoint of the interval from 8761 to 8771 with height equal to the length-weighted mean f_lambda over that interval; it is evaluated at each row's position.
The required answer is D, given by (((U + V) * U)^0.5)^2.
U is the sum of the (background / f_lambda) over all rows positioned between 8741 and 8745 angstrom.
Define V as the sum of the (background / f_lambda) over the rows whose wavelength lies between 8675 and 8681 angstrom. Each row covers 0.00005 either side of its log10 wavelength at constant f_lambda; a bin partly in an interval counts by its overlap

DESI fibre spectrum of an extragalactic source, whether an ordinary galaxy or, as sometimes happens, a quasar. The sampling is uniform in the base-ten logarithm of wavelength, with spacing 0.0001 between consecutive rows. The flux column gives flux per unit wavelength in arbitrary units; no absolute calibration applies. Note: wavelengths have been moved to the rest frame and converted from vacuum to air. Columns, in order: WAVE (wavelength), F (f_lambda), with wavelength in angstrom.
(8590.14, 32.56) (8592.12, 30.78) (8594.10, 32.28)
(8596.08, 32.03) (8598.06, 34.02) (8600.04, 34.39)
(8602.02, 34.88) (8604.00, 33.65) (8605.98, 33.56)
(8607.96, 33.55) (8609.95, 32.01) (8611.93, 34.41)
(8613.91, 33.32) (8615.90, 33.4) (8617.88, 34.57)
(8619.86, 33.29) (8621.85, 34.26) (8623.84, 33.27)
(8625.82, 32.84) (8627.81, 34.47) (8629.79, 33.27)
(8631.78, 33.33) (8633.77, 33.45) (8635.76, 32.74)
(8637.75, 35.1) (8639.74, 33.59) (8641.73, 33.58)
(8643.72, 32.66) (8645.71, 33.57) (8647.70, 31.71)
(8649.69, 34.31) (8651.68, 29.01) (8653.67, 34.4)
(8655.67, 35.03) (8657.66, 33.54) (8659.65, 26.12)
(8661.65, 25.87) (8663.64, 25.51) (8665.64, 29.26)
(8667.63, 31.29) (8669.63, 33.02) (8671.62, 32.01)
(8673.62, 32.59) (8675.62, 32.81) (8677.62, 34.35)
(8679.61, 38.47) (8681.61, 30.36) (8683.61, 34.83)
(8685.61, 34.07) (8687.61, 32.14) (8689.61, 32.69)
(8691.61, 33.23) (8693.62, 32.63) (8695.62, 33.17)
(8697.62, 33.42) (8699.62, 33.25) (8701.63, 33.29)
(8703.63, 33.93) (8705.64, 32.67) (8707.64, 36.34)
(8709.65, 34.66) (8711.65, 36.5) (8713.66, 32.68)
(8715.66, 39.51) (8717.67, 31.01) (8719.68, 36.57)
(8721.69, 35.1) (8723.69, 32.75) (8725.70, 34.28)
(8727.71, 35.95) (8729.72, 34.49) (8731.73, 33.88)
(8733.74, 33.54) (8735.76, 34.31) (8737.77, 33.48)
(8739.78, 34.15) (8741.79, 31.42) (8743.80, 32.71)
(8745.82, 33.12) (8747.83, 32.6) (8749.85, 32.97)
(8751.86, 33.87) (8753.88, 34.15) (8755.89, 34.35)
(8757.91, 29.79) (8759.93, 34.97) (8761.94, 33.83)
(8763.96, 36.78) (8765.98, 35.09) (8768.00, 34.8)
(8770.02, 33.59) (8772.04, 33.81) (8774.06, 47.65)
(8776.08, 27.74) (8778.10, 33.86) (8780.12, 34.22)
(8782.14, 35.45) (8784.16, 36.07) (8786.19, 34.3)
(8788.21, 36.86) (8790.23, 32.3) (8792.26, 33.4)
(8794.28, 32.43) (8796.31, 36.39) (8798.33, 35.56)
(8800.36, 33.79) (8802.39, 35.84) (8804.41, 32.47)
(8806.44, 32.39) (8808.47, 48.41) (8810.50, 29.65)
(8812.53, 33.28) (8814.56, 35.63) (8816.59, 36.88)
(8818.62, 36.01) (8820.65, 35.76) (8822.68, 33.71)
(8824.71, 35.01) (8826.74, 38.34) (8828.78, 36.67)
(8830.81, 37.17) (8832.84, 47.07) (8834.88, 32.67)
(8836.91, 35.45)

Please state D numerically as 11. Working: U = 2.2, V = 2.9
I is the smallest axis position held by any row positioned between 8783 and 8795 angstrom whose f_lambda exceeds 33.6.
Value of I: 8784.16 angstrom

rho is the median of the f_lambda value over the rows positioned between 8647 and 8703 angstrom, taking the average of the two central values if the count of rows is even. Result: 32.9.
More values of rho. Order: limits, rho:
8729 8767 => 33.9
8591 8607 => 33.6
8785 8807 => 33.8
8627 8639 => 33.4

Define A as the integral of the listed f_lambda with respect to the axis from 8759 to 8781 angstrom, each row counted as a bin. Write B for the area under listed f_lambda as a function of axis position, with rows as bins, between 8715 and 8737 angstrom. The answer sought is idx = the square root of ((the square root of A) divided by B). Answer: 0.19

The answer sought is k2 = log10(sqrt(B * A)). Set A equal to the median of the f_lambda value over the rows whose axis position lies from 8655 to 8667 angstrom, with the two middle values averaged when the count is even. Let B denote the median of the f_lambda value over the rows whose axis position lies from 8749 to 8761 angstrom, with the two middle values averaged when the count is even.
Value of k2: 1.49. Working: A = 27.7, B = 34.0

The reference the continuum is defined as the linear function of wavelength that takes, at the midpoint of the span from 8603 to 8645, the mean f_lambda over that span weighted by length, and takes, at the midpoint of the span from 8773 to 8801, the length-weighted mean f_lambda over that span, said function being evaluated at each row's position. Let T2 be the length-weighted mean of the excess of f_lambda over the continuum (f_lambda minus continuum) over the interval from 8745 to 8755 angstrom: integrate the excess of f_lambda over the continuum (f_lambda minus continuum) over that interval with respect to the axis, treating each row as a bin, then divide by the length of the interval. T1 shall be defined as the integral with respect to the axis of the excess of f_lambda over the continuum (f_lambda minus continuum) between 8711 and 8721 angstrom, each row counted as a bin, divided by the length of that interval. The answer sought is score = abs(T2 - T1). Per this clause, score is 2.2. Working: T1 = 0.8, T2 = -1.3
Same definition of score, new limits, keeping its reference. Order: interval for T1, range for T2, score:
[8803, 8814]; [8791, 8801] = 0.9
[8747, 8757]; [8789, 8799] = 0.1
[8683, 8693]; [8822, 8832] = 1.9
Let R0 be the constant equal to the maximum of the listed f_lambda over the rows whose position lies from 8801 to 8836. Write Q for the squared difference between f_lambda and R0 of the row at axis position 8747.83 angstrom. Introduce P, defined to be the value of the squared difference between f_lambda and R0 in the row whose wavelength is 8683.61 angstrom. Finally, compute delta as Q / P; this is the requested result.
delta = 1.36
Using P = 184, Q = 250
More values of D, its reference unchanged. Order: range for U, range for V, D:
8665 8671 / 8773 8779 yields 21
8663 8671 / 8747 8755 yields 40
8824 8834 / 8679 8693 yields 54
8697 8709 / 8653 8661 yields 63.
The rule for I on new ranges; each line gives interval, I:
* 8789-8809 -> 8796.31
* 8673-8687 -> 8677.62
